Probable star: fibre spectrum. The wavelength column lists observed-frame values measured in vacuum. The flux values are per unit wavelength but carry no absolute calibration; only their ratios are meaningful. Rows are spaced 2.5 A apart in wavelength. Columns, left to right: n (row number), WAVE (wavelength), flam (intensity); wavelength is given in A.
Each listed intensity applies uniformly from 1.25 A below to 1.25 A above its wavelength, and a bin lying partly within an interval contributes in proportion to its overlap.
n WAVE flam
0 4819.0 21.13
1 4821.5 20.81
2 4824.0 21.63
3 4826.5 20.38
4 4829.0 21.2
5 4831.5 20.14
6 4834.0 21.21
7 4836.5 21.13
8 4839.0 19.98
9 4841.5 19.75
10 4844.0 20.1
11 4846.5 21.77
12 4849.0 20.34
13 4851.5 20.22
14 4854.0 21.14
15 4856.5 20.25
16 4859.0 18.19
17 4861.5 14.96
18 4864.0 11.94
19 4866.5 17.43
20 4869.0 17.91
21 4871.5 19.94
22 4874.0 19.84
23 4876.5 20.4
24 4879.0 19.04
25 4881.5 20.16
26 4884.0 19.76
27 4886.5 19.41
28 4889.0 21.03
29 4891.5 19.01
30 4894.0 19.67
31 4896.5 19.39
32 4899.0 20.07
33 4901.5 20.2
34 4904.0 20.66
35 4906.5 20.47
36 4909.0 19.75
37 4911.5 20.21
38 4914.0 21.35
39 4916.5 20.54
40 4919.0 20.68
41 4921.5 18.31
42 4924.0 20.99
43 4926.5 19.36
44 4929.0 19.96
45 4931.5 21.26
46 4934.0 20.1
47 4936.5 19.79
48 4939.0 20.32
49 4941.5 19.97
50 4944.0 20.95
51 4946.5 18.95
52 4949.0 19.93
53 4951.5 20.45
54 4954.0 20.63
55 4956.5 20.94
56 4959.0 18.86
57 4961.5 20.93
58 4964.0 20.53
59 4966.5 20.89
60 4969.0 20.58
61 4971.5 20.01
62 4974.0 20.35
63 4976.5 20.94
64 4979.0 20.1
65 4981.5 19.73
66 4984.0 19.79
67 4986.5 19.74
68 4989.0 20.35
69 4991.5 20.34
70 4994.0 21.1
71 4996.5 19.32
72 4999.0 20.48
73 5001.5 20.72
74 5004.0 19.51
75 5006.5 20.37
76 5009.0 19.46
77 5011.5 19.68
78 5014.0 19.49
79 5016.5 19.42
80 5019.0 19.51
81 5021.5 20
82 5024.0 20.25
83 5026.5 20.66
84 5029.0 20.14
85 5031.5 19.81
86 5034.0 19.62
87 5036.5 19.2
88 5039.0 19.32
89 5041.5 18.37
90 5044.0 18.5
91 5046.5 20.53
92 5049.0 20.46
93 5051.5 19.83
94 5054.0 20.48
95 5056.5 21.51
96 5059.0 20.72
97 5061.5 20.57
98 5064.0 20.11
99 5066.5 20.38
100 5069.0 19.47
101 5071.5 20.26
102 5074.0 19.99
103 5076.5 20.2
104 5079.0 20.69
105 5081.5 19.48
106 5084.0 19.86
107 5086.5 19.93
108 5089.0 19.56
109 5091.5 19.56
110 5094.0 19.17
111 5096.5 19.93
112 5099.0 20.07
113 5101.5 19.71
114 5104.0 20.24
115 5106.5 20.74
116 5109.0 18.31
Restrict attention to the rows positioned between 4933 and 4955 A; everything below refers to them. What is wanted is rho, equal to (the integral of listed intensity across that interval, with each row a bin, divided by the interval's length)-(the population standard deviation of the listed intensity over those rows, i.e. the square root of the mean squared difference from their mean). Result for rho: 19.6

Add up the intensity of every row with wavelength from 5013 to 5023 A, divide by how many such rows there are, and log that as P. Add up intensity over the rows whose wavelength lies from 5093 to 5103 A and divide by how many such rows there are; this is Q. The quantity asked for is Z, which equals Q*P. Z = 387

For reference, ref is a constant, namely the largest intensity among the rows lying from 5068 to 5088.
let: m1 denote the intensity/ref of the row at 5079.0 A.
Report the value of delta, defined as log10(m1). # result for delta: 0.000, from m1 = 1.000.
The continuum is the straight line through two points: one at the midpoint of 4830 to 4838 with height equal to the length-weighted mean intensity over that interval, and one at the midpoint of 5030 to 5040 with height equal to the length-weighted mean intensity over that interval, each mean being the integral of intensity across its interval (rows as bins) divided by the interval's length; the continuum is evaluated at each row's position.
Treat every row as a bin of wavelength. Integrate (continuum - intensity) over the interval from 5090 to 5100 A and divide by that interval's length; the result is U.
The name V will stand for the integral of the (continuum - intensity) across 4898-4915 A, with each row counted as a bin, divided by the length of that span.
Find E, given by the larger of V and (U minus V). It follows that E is 0.0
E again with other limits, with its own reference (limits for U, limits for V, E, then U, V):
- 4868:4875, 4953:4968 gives 1.8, 1.3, -0.5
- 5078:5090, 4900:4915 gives -0.1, -0.7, -0.1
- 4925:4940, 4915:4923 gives 0.3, 0.0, 0.3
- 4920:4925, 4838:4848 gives 0.3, 0.6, 0.3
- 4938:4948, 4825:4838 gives 0.1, 0.1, 0.0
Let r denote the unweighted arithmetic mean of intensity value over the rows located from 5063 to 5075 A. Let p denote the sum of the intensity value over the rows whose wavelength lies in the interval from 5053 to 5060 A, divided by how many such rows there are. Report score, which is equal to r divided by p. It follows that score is 0.959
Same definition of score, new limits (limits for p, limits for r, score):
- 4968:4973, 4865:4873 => 0.908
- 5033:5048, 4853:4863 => 0.968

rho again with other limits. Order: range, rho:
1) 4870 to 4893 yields 19.2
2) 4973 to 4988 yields 19.7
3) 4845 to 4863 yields 17.3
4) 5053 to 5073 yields 19.9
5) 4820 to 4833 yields 20.3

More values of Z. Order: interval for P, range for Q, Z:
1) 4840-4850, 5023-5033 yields 414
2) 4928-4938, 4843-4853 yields 418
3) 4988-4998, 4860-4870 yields 316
